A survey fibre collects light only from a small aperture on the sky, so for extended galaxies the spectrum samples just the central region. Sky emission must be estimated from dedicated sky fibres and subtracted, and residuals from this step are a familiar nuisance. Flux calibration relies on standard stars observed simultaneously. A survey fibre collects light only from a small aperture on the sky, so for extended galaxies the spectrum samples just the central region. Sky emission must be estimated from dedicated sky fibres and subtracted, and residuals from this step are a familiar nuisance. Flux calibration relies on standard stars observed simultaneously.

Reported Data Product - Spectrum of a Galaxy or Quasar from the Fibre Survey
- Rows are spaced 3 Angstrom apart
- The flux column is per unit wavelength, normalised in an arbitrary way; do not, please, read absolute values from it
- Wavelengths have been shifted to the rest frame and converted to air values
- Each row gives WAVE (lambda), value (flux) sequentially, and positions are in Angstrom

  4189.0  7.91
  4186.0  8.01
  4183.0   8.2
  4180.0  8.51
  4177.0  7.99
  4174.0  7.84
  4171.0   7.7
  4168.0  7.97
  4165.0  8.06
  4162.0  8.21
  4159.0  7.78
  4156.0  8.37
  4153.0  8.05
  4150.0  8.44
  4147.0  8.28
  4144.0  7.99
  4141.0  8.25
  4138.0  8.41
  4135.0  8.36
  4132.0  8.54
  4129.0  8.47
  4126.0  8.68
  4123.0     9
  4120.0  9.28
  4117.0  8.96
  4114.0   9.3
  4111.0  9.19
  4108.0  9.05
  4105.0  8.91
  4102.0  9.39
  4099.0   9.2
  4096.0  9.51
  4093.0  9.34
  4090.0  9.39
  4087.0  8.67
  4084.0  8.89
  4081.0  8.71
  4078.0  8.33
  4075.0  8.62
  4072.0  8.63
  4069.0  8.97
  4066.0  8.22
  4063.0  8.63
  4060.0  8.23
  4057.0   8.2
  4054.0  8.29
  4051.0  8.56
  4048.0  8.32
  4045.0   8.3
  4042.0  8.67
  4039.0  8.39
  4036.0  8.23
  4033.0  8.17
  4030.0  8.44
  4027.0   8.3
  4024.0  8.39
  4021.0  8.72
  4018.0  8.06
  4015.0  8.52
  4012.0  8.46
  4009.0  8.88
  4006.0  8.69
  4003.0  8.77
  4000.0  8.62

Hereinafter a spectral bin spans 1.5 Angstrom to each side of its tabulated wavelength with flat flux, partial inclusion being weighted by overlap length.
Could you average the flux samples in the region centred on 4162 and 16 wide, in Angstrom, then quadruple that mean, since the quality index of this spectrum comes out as 32.3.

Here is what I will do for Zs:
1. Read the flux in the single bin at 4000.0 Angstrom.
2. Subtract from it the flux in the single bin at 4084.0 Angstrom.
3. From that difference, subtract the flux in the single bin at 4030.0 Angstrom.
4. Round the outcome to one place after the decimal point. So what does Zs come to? -8.7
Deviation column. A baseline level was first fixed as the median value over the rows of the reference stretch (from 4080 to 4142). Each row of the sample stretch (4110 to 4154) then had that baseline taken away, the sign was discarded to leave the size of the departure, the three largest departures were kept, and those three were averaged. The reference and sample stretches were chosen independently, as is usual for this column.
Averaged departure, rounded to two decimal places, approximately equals 0.86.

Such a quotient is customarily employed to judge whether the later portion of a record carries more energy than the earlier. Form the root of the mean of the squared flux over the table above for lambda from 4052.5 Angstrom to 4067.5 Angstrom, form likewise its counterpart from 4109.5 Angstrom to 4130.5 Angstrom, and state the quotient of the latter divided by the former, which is 1.08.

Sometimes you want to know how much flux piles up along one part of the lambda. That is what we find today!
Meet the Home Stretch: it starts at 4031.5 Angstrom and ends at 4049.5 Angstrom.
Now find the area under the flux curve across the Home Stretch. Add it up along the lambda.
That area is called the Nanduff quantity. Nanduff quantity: 150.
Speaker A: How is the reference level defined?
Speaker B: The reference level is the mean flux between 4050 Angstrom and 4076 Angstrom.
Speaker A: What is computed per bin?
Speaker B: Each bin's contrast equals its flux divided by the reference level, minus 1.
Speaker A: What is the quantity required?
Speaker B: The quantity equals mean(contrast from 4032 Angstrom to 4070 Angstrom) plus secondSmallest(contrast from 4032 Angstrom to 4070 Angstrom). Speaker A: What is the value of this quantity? -0.043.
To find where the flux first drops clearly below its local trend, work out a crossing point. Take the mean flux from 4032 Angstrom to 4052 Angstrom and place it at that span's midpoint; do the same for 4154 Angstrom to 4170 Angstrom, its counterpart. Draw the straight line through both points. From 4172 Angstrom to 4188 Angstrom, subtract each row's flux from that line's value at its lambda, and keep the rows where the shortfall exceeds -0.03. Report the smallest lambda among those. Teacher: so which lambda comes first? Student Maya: 4174.0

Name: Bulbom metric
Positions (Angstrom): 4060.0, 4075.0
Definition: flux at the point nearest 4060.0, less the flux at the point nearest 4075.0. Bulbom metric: -0.4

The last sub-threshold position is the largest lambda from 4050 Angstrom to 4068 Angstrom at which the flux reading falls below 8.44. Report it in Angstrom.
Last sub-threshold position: 4066.0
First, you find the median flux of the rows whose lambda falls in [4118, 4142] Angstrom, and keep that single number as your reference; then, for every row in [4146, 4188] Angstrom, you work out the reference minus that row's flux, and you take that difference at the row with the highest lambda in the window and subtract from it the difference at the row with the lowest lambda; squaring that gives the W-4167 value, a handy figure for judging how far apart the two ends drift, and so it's 0.1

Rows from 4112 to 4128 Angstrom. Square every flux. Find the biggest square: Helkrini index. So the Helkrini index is 86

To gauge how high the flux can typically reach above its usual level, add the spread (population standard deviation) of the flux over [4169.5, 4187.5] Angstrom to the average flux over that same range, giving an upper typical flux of 8.30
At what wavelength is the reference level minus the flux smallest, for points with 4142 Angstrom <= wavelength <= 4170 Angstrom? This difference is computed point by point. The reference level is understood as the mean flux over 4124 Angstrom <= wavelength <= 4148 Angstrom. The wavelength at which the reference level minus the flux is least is 4150.0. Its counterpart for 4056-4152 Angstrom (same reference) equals 4096.0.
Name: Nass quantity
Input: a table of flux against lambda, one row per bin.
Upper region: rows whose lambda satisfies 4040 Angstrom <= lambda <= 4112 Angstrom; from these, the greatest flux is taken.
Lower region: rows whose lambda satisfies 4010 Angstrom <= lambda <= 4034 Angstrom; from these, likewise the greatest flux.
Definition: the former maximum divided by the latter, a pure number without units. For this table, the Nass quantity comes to 1.09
